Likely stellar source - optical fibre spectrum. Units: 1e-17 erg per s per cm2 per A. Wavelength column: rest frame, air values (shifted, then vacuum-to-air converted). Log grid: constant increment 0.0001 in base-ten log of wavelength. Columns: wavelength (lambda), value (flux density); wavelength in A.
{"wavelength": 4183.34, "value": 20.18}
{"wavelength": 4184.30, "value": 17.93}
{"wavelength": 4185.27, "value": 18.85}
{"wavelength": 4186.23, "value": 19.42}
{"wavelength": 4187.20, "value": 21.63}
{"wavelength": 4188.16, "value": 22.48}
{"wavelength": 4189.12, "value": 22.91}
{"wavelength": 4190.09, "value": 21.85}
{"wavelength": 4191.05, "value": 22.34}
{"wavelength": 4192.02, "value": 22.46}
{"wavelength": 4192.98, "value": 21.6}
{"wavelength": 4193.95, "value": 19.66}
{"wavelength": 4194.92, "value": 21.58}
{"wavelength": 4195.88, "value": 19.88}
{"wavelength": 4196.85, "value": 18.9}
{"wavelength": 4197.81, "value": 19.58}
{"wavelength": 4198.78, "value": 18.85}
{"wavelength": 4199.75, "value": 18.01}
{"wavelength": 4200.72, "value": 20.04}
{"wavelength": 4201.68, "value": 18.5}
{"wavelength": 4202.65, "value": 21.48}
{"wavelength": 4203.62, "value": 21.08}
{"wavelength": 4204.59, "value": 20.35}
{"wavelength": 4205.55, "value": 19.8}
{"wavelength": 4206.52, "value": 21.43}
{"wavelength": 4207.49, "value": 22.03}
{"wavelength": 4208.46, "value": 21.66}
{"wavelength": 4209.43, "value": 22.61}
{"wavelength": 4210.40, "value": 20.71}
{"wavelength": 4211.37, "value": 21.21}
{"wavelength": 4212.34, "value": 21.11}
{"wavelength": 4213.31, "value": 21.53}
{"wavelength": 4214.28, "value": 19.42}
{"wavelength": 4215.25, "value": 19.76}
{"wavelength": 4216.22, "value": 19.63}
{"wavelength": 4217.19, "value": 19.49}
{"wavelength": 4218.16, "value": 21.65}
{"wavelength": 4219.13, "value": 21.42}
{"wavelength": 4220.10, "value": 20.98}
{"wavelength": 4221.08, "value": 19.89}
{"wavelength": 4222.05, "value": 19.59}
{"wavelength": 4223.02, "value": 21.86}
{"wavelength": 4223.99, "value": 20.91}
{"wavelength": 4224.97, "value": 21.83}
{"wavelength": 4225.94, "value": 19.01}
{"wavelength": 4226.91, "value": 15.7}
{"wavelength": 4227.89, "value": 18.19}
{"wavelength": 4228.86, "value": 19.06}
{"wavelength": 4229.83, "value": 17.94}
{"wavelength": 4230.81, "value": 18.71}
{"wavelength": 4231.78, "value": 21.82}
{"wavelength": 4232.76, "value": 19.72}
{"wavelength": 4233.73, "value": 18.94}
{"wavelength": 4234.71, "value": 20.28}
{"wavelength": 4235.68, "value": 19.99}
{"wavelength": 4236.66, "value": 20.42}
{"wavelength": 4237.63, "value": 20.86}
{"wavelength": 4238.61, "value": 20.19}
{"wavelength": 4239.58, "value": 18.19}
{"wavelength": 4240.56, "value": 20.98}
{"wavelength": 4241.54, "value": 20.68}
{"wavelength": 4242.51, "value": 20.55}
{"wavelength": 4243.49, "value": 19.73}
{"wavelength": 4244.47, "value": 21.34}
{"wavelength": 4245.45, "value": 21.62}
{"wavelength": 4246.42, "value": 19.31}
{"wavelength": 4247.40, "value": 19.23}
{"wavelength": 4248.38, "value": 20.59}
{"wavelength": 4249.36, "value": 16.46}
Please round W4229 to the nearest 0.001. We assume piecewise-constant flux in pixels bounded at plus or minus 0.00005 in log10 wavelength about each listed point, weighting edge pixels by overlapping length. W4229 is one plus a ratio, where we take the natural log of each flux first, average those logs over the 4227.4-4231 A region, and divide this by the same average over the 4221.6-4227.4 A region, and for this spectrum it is 1.978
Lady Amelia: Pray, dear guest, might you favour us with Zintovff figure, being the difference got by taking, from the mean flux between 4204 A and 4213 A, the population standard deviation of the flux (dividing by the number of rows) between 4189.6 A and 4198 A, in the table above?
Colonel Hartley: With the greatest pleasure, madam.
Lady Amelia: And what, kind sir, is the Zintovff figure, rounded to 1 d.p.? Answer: 19.9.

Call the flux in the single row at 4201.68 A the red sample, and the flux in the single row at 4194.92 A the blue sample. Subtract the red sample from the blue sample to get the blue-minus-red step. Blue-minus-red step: 3.1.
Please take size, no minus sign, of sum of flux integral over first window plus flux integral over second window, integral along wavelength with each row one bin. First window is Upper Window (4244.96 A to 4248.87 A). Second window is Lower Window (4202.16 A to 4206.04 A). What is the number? 159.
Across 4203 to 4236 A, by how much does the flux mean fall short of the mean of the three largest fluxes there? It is 1.9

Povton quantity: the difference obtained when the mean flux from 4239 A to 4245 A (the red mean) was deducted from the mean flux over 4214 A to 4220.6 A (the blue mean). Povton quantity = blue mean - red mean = 0.1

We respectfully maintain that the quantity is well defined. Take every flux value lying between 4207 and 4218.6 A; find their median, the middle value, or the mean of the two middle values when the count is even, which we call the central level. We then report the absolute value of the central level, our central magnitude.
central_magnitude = 21.2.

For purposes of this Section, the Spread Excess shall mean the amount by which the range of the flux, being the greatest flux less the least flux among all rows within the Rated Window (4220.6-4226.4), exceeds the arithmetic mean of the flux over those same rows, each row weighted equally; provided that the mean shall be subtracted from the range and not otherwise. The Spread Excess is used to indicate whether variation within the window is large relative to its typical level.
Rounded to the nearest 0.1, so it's -17.7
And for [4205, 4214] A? -18.5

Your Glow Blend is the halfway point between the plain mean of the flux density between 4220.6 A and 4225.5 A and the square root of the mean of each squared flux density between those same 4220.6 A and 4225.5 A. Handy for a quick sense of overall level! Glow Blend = 20.8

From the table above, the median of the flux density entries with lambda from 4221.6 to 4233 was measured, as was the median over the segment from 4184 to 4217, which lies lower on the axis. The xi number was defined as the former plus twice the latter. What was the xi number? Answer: 61.1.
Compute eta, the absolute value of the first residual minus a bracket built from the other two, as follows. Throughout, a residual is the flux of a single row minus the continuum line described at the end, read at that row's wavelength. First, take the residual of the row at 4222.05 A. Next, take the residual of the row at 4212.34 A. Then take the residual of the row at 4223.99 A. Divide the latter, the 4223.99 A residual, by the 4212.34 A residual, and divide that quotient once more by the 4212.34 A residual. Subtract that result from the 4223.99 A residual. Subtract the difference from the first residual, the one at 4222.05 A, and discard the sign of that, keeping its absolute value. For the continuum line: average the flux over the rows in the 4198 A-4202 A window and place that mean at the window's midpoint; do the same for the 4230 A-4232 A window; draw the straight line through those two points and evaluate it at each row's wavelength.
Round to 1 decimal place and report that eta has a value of 0.9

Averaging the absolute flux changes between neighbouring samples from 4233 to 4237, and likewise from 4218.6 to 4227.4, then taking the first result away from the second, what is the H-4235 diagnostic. 0.83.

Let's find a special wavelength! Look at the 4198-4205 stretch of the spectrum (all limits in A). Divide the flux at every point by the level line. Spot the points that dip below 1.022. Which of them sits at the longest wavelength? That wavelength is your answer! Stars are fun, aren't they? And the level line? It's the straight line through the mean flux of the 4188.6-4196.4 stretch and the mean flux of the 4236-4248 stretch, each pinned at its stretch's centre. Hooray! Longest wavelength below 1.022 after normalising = 4204.59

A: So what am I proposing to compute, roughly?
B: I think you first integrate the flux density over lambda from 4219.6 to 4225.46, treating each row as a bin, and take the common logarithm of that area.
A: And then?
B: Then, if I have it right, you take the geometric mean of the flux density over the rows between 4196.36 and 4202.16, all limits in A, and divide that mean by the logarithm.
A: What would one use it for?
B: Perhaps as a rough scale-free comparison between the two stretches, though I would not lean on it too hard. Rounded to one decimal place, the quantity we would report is 9.1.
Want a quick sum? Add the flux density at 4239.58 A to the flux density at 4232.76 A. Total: 37.9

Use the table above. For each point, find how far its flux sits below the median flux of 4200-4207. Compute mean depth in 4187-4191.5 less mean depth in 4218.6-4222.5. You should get -1.8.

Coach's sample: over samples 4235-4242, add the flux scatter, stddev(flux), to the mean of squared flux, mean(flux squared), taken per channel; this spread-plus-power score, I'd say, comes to 409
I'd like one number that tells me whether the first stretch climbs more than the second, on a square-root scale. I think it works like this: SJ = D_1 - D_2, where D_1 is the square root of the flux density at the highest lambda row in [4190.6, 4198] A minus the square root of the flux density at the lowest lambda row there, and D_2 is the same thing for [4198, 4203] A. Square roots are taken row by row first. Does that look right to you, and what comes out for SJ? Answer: -0.59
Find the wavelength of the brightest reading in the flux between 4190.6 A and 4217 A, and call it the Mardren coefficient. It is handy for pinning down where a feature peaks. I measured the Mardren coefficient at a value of 4209.43 A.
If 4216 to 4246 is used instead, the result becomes 4223.02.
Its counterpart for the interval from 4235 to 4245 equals 4244.47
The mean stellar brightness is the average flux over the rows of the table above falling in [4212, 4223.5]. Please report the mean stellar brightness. 20.5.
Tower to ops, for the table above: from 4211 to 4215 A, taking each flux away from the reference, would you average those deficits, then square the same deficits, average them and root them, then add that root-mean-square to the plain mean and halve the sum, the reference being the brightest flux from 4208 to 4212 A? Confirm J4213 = 1.9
